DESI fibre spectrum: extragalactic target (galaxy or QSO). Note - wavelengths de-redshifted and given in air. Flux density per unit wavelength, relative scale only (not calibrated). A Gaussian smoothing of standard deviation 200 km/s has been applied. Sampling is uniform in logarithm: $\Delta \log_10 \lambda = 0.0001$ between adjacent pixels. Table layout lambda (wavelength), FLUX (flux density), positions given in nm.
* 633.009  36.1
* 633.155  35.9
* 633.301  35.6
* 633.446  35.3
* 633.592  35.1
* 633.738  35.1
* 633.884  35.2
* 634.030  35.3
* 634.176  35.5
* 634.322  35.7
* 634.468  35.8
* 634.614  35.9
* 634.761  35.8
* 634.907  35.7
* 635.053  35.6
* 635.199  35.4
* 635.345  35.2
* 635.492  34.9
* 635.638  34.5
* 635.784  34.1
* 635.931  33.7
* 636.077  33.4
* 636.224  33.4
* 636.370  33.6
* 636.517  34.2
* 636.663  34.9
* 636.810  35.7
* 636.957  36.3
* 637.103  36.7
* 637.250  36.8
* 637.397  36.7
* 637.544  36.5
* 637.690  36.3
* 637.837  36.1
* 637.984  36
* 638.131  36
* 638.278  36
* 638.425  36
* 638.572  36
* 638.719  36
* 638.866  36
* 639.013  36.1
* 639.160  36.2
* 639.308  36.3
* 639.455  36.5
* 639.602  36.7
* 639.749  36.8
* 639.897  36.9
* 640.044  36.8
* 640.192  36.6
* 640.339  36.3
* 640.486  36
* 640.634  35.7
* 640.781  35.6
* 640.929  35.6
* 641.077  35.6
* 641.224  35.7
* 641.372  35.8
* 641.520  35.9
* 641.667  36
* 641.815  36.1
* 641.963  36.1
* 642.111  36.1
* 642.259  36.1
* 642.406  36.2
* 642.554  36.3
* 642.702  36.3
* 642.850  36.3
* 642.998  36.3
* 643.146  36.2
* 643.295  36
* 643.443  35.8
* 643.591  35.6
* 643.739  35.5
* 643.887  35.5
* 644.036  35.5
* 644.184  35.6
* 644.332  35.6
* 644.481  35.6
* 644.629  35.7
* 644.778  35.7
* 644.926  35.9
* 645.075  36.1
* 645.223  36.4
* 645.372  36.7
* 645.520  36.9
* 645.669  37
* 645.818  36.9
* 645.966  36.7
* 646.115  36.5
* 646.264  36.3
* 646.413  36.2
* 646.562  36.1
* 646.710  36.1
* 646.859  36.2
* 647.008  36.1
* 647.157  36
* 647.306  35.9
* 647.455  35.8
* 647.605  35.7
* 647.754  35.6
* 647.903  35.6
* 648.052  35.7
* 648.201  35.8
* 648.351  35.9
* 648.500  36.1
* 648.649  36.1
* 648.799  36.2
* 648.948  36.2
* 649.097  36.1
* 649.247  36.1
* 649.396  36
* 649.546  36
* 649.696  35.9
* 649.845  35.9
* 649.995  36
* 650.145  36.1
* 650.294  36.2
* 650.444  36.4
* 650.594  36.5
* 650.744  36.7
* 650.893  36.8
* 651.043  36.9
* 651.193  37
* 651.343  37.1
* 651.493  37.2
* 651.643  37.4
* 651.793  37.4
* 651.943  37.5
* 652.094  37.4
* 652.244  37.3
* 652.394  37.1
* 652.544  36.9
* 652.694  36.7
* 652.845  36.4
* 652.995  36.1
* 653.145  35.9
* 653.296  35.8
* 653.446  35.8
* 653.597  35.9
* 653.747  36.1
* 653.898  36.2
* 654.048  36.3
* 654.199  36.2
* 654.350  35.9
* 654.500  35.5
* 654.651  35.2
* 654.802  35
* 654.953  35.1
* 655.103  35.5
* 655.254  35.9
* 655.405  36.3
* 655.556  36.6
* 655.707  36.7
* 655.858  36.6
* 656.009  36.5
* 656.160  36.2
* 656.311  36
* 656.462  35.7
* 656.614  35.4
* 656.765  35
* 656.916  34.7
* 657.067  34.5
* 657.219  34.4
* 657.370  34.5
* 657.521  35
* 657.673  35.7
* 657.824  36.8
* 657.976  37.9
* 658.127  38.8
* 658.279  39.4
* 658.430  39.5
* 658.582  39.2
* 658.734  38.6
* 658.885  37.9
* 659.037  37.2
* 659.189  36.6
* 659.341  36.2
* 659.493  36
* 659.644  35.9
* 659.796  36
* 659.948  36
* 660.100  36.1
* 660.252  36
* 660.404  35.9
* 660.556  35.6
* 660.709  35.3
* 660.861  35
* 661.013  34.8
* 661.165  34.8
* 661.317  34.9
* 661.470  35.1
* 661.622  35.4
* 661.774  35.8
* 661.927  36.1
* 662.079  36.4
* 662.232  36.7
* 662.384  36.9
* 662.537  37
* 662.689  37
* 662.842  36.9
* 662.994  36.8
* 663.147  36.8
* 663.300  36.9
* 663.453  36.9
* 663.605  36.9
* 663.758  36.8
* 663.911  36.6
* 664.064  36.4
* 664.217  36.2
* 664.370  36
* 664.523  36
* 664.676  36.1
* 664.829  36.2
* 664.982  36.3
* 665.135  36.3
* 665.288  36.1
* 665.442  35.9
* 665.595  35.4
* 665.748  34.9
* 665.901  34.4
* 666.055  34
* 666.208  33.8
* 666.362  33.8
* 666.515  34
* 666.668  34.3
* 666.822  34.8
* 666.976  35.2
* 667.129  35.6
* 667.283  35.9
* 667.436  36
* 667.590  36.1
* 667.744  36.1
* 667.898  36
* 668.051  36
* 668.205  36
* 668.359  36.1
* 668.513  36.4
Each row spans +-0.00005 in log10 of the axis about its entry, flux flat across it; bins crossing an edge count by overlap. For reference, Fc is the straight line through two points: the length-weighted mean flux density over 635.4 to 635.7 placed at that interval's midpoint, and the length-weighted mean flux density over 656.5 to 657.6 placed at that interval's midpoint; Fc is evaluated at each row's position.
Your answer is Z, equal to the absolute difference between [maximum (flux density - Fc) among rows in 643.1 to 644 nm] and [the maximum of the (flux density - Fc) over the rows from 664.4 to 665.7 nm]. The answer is 0.00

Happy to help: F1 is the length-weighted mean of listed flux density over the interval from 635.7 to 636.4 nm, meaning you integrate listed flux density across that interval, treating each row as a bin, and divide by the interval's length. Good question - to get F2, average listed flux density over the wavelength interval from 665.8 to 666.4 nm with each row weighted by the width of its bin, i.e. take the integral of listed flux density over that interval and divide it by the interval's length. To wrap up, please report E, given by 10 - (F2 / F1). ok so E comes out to 8.99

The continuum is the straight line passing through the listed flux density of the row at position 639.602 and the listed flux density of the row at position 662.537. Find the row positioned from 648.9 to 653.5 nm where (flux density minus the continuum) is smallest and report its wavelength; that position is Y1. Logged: 653.446 nm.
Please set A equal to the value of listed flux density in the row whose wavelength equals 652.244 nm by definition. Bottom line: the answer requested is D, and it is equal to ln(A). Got 3.619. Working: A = 37.3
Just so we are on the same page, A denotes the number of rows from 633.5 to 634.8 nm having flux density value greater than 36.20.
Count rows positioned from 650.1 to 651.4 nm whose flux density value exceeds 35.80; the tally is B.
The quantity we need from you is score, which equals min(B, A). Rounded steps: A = 0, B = 9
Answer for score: 0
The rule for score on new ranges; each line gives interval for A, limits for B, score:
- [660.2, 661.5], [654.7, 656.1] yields 0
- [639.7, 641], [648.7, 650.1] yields 5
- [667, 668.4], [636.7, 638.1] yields 0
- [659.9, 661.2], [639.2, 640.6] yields 0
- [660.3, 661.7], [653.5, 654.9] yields 0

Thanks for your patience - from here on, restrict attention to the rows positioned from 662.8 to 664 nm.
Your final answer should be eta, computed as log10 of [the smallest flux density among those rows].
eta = 1.56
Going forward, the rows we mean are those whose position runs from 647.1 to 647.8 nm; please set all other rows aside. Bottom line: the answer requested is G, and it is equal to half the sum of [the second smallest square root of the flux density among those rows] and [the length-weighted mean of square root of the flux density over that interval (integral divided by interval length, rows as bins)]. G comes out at 5.98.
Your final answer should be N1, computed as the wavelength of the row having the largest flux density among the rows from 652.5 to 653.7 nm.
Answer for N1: 652.544 nm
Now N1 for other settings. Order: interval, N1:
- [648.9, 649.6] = 648.948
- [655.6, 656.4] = 655.707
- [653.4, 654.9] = 654.048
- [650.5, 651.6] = 651.493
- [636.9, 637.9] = 637.250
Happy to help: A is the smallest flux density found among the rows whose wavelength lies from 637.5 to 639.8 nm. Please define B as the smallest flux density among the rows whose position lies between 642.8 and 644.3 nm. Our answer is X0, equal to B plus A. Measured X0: 71.5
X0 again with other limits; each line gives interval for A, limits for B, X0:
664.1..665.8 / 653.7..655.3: 69.9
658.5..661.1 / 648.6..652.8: 70.7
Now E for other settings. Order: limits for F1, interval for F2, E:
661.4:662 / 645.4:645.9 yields 8.96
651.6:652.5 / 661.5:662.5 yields 9.03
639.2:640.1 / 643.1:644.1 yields 9.03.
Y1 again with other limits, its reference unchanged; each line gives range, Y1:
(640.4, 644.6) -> 644.036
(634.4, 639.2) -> 636.224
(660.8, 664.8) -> 661.165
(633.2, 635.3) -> 633.738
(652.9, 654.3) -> 653.446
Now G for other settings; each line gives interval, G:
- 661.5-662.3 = 5.99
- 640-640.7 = 6.01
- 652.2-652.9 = 6.07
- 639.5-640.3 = 6.06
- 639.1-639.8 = 6.03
